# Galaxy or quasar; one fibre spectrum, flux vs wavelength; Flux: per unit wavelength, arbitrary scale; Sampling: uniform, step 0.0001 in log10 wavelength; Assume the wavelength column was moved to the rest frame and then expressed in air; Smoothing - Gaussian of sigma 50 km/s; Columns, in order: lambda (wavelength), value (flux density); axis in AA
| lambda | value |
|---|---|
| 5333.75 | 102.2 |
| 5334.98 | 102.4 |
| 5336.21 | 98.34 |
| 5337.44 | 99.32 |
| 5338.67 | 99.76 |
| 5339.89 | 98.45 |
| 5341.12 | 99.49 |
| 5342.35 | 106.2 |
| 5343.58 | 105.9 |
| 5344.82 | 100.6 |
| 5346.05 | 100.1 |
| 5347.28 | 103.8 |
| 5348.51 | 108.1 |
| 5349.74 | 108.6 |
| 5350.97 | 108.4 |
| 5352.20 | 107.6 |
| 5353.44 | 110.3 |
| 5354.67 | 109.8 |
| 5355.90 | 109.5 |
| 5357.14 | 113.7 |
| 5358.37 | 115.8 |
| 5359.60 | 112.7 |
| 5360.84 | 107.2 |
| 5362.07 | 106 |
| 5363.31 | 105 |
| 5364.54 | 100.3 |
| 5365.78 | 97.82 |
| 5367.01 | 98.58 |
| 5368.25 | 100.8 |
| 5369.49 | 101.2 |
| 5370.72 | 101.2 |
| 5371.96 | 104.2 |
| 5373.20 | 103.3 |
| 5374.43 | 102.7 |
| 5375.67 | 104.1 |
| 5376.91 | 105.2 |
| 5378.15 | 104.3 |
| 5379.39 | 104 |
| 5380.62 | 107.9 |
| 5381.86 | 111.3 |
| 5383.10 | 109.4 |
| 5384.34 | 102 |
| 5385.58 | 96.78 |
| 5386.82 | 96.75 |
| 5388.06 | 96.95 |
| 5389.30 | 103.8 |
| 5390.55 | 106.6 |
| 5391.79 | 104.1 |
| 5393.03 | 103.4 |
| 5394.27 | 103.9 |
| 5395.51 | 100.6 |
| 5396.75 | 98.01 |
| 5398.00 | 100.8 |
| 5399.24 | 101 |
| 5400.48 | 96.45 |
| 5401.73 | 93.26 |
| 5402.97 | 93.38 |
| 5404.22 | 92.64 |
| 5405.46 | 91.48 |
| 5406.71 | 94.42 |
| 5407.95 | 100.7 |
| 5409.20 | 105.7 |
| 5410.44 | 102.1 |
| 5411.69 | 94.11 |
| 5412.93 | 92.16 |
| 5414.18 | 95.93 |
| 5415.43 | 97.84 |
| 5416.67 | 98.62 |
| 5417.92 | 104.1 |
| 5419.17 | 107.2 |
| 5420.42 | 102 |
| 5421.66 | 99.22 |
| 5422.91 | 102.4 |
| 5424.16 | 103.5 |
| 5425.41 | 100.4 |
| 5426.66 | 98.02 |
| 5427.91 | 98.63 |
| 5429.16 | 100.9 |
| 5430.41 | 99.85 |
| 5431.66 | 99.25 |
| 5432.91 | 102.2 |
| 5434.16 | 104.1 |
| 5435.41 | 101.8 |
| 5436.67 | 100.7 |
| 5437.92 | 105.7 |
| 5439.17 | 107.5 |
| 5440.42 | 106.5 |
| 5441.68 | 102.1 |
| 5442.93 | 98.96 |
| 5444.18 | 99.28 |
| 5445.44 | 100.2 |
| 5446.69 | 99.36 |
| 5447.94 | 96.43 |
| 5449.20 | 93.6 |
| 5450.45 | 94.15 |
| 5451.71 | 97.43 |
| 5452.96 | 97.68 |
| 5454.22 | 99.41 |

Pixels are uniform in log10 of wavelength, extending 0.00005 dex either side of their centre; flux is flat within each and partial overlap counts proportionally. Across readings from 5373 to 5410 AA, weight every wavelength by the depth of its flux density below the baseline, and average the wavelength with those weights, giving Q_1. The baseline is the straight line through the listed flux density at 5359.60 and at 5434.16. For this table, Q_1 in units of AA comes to 5393.5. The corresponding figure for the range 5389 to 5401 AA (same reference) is 5396.0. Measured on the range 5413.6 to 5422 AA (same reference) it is 5416.9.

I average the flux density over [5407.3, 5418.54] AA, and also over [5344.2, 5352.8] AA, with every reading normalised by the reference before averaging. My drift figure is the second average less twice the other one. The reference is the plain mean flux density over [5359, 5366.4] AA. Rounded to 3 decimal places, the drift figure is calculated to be -0.885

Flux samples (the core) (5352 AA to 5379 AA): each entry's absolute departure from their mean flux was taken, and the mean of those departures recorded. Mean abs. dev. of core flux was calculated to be 3.9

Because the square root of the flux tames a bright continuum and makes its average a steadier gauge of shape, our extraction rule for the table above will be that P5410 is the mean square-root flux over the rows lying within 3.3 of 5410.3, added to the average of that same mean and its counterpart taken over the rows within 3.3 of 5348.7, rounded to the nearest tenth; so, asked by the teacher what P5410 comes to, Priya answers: 20.1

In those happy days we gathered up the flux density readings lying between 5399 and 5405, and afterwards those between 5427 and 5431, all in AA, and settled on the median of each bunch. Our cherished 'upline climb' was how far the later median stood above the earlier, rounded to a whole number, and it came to 6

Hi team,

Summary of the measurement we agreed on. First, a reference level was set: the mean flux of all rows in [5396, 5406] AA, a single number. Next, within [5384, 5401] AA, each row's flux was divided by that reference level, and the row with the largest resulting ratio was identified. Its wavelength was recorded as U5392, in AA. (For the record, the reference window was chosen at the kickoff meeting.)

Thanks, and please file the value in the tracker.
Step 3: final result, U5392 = 5390.55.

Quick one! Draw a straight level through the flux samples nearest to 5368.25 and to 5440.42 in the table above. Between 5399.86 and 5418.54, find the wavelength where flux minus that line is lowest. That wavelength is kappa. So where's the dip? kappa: 5405.46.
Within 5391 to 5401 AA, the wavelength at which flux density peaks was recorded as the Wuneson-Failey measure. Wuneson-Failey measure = 5391.79 AA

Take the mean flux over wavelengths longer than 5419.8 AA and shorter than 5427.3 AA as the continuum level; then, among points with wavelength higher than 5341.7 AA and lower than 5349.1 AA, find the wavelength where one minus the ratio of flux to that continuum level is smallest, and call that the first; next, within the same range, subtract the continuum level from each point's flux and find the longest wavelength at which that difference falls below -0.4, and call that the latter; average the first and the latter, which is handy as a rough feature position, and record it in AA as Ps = 5347.3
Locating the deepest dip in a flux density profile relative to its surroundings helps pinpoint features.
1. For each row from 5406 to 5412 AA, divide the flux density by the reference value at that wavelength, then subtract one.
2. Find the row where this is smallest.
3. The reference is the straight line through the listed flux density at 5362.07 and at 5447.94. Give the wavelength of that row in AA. 5406.71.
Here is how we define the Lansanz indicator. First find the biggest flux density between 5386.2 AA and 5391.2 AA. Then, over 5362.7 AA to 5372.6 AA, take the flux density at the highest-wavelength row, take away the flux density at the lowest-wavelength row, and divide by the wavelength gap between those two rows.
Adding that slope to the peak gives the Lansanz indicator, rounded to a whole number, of 107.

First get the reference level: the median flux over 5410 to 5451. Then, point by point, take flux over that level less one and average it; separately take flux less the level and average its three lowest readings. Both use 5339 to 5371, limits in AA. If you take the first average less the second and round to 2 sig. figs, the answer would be 2.0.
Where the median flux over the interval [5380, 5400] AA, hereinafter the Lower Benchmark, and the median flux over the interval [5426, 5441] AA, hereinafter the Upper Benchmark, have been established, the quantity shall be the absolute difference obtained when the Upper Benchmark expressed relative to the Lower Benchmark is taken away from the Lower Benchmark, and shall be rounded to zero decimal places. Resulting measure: 102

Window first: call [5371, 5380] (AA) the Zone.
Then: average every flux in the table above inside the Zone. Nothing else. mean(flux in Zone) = 104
